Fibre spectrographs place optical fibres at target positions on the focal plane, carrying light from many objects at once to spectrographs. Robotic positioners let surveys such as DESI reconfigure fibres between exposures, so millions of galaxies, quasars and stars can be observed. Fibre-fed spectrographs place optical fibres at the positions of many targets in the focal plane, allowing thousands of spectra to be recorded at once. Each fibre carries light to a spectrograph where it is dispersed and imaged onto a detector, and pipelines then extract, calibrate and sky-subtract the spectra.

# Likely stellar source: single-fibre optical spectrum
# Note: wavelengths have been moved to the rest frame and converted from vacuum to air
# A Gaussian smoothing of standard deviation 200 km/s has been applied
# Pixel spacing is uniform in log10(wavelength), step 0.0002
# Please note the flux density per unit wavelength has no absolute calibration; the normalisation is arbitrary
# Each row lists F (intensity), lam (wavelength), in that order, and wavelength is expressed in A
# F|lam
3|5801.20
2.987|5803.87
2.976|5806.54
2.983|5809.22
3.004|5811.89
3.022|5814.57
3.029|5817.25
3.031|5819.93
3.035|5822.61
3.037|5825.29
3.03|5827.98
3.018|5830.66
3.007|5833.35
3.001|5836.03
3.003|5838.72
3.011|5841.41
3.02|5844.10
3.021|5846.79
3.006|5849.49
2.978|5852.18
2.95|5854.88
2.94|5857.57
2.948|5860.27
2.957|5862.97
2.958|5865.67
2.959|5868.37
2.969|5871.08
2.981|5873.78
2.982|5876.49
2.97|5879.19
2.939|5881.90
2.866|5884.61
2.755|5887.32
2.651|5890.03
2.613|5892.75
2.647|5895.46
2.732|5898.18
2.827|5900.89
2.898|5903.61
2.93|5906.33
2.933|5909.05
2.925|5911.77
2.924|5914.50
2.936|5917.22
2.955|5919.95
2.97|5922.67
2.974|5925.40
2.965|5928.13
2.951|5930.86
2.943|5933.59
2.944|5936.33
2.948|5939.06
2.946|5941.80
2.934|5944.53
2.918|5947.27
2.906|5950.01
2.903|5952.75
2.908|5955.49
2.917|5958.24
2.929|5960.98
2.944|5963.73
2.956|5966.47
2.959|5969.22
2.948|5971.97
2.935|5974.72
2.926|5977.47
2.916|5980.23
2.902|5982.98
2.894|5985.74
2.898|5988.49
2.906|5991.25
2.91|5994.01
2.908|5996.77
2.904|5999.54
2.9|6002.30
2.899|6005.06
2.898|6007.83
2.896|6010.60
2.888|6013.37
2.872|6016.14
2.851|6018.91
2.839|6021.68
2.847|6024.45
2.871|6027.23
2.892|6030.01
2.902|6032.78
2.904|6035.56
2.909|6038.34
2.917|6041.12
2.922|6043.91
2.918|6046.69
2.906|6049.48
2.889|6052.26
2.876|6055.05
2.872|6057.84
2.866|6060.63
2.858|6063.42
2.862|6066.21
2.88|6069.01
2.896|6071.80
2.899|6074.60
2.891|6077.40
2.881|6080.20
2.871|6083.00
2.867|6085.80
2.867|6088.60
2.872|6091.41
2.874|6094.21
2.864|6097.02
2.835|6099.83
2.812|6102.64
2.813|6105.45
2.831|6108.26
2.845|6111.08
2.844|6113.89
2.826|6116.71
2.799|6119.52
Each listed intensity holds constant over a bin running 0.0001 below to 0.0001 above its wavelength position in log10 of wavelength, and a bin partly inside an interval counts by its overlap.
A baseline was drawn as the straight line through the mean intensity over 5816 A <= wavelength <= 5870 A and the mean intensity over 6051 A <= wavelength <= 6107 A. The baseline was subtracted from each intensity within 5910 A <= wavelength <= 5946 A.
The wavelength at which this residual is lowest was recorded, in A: 5911.77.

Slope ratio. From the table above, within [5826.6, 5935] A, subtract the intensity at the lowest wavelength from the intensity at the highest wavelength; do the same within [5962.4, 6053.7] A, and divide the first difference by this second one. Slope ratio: 1.6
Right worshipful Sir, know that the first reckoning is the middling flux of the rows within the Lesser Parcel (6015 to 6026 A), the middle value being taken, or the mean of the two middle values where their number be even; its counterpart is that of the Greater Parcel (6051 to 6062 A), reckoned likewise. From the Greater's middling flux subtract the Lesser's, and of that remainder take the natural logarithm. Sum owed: -3.7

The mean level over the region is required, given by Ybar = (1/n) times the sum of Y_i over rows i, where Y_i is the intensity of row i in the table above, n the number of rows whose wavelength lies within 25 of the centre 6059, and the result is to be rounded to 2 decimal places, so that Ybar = 2.89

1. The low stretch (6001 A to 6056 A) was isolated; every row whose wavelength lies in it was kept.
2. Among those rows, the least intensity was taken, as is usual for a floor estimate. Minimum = 2.839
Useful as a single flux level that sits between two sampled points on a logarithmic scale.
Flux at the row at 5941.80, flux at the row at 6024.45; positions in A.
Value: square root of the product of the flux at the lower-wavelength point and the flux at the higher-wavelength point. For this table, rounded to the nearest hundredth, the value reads 2.90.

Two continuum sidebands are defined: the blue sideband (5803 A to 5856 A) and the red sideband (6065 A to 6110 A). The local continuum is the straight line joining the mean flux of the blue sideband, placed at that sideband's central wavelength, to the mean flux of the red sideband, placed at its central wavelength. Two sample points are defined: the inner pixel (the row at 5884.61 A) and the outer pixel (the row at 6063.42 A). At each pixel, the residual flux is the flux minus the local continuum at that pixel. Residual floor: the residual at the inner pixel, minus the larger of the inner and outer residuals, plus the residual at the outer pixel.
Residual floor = -0.11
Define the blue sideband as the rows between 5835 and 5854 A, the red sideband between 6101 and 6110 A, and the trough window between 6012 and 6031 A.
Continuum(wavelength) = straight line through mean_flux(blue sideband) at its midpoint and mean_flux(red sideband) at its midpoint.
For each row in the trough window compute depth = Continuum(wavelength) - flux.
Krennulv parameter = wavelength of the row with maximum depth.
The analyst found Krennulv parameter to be 6021.68 A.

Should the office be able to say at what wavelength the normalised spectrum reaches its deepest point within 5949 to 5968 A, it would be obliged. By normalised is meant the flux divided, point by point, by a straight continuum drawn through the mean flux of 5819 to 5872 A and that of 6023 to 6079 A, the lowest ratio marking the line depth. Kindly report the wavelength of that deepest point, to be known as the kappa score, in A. 5952.75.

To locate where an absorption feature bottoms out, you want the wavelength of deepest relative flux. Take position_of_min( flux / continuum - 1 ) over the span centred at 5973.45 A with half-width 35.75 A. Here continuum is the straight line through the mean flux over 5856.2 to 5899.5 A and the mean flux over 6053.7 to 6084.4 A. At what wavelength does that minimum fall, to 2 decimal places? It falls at 5985.74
